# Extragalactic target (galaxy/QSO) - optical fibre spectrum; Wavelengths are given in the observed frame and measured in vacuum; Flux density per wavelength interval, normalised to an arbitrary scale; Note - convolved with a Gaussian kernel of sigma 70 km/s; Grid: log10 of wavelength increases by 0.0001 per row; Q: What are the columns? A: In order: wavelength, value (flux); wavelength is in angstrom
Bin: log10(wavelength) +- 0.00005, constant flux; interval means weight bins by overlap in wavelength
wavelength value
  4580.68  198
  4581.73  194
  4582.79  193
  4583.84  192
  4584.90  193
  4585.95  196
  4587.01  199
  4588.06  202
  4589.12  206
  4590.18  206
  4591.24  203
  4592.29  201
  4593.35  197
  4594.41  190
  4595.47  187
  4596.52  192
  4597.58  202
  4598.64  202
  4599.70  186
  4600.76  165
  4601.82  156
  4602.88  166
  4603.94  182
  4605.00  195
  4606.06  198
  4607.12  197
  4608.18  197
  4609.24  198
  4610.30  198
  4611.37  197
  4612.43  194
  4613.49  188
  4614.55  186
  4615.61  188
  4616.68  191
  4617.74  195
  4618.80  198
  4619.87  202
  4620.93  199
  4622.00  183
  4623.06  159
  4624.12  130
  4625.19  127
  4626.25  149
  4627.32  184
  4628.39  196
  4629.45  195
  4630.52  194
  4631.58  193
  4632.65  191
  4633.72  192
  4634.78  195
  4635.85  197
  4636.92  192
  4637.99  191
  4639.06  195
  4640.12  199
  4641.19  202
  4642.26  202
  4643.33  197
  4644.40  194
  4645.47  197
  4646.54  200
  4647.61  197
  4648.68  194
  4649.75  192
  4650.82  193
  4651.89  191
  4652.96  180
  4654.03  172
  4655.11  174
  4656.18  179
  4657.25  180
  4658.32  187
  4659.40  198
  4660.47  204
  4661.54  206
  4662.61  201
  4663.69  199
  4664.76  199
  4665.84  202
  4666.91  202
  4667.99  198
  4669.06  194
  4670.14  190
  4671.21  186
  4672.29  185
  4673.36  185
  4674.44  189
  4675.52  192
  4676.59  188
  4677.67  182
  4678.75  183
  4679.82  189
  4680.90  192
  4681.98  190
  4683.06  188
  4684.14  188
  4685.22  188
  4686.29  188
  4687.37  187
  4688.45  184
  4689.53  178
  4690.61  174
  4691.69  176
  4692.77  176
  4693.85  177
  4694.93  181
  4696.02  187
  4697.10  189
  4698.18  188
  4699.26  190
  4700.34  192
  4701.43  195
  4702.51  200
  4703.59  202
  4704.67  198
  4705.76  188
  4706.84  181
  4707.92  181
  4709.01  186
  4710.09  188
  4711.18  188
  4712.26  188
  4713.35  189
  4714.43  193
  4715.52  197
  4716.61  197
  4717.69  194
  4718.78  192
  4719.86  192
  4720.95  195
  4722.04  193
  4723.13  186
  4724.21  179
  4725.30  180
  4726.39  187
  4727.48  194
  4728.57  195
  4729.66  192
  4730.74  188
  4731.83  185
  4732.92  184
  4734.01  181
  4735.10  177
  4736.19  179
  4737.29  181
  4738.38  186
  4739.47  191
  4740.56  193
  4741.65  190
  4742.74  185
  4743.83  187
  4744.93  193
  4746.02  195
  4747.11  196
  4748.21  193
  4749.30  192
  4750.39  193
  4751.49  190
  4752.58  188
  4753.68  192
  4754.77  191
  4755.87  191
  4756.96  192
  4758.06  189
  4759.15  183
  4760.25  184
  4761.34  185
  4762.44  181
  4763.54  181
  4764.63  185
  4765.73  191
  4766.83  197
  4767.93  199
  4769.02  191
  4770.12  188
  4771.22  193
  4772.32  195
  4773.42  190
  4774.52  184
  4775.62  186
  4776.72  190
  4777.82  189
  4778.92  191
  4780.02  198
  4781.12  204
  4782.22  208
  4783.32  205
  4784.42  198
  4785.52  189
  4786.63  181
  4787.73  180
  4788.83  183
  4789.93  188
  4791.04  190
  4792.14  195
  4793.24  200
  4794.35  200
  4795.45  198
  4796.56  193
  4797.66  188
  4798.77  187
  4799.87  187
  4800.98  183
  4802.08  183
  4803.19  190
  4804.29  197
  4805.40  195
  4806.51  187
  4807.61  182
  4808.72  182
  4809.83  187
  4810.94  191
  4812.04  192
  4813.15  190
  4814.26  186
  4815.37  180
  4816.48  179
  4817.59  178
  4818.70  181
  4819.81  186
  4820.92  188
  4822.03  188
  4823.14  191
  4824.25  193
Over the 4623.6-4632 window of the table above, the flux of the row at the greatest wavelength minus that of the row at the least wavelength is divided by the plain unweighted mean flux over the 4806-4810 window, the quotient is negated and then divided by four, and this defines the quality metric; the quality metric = -0.085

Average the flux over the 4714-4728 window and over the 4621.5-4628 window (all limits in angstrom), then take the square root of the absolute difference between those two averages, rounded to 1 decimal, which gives 5.9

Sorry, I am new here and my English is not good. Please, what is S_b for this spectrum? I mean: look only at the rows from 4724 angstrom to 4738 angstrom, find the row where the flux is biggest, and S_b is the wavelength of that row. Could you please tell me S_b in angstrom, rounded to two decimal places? 4728.57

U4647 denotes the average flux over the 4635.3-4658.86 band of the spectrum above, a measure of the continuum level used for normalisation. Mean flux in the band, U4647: 191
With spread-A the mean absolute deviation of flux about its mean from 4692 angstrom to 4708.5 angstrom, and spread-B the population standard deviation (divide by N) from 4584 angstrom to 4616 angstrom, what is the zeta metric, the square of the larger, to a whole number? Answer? 137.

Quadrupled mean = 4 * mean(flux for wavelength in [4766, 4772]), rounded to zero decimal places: 774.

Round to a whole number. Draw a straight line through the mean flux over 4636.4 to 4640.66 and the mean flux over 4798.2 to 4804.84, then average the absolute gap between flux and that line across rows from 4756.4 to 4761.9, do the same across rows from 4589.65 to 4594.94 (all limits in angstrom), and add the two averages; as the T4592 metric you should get 10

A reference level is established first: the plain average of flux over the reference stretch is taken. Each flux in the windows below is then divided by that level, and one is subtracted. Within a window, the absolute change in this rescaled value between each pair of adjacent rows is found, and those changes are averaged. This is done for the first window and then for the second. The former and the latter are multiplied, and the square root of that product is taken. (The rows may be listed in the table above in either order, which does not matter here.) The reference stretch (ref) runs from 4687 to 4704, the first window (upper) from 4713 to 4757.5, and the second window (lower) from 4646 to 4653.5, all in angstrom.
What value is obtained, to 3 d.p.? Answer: 0.018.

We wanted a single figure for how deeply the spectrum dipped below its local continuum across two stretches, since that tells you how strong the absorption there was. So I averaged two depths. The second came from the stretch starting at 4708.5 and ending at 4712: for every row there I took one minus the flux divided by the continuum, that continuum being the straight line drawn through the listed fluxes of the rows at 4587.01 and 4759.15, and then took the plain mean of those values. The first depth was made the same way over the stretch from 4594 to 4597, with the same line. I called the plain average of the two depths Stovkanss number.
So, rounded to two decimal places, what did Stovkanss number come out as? 0.02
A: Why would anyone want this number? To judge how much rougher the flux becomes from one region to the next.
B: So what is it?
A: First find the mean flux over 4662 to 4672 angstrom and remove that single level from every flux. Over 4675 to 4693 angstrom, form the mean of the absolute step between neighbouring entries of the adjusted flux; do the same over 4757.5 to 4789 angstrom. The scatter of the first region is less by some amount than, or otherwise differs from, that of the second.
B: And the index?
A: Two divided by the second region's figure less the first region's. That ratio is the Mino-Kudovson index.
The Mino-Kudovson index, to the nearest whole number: 1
